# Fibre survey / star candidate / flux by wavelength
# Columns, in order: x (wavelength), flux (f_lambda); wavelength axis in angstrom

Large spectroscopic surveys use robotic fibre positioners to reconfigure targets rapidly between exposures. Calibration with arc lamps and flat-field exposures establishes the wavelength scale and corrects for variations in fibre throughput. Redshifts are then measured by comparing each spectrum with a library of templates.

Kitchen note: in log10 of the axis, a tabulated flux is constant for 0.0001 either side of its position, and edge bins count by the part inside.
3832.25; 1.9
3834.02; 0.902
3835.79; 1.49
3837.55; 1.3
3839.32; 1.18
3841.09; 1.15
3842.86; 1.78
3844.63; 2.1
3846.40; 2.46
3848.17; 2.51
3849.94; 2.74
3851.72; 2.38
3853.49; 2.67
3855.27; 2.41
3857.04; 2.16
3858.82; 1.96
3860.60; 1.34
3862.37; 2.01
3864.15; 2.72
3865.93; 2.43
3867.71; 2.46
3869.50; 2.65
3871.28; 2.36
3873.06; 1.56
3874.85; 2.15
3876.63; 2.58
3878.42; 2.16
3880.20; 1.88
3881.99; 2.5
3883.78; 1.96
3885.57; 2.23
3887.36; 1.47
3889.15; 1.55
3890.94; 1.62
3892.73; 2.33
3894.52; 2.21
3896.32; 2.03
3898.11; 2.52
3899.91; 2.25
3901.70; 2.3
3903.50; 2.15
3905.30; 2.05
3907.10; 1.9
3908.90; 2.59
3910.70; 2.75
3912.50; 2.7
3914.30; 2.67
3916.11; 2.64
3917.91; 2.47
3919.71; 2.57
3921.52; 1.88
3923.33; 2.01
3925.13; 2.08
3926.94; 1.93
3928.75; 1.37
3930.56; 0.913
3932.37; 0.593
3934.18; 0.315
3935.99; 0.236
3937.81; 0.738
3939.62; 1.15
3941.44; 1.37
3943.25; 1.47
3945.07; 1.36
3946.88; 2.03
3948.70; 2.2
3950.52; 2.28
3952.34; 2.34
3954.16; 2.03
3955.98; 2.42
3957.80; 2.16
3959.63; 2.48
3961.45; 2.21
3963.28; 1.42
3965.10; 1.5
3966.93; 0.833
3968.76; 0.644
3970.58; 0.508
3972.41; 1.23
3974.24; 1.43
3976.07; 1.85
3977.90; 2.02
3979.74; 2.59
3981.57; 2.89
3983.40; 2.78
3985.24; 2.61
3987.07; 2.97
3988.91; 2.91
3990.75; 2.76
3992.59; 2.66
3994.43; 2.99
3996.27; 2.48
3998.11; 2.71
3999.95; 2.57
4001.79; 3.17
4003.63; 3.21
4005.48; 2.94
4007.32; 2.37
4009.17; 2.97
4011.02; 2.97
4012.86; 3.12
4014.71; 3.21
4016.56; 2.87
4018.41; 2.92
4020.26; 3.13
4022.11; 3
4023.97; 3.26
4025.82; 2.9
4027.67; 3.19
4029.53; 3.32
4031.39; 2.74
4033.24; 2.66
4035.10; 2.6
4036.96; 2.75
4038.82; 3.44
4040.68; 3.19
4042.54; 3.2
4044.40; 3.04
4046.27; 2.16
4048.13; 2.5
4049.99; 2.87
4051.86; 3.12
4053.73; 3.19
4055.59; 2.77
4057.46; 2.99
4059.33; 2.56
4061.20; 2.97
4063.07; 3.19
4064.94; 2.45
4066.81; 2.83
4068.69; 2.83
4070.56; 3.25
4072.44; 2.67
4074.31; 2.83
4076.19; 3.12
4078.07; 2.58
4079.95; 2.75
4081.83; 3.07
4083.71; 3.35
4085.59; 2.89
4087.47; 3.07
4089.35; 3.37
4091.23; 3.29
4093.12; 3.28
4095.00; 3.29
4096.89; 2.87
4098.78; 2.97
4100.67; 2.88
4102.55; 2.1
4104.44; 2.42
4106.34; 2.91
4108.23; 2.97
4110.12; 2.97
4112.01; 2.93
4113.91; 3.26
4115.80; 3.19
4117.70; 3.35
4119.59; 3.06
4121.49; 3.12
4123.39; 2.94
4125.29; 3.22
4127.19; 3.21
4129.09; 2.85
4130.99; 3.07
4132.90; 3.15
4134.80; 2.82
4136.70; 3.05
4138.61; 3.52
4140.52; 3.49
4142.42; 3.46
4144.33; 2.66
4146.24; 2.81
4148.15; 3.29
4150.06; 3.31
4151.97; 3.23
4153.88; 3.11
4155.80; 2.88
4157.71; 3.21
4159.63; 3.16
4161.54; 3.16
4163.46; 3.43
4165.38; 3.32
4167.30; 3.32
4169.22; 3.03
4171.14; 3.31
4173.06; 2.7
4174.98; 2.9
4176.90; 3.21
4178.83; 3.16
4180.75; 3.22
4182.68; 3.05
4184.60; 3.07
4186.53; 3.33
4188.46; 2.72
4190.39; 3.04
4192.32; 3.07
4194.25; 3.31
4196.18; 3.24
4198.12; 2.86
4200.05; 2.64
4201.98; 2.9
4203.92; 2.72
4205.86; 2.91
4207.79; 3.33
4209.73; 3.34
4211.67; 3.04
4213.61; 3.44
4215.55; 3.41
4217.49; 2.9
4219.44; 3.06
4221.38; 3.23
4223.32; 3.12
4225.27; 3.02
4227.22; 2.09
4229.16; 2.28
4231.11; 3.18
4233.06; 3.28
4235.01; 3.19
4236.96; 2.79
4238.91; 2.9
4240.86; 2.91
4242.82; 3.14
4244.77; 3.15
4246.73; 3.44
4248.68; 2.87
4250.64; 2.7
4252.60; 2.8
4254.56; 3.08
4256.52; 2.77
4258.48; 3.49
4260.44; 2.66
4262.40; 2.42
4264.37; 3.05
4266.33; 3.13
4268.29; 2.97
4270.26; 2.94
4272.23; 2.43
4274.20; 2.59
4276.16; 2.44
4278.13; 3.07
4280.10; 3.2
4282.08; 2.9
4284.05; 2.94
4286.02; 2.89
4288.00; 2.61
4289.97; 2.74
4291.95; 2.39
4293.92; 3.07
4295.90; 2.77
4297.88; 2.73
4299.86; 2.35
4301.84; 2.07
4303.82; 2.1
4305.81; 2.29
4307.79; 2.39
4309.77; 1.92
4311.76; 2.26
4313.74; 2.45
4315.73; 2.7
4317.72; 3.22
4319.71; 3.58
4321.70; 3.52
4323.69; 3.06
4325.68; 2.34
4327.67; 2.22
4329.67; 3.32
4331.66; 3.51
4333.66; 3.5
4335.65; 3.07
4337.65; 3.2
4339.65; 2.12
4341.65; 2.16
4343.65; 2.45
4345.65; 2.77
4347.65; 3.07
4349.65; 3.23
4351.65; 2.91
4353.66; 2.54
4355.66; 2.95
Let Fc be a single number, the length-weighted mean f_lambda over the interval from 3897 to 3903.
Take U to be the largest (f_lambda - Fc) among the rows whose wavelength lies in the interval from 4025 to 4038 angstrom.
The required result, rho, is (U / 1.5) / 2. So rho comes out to 0.33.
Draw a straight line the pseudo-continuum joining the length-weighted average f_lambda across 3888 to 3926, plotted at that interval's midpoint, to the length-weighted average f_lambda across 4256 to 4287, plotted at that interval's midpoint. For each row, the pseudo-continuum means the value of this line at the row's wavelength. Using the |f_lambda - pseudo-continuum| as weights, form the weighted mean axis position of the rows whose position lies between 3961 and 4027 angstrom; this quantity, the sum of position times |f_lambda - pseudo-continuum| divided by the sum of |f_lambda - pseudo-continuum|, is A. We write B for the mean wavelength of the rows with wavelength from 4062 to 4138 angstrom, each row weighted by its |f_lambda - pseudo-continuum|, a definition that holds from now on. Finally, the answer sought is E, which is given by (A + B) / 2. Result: 4044.9 angstrom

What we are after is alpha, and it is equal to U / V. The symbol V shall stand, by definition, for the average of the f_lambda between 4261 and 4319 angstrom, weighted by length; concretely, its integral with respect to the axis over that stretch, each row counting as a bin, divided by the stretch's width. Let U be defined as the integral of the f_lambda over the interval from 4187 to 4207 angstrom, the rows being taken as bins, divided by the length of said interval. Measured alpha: 1.1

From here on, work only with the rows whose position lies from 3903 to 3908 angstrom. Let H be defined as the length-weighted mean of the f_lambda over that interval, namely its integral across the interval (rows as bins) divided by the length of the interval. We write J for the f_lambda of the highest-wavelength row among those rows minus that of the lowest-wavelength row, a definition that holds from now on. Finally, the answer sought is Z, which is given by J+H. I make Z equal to 1.8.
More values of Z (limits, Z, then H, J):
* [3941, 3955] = 2.6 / 1.9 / 0.66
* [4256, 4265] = 3.2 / 2.9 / 0.28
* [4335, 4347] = 2.3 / 2.6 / -0.30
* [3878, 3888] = 1.4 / 2.0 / -0.69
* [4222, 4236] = 3.0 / 2.9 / 0.07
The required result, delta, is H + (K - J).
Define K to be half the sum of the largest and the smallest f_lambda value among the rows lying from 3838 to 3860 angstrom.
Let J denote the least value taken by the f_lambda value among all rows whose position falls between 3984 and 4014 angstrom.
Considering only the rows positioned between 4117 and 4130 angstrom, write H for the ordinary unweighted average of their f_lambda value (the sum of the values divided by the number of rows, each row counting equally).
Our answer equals 2.7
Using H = 3.1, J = 2.37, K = 1.9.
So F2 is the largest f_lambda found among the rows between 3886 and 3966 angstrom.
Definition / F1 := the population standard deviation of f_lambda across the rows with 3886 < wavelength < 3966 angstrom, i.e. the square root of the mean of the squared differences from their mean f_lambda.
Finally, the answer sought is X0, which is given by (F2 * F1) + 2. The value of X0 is 3.75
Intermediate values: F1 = 0.64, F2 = 2.75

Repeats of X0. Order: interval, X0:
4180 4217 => 2.83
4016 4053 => 3.05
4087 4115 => 3.11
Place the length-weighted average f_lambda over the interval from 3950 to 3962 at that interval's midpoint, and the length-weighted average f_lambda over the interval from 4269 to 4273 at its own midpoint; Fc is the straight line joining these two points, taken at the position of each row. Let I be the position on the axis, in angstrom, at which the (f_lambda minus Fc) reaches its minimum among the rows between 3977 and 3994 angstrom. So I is 3977.90 angstrom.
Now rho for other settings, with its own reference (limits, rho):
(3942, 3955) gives 0.00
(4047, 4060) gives 0.29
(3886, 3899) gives 0.06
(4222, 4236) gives 0.32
